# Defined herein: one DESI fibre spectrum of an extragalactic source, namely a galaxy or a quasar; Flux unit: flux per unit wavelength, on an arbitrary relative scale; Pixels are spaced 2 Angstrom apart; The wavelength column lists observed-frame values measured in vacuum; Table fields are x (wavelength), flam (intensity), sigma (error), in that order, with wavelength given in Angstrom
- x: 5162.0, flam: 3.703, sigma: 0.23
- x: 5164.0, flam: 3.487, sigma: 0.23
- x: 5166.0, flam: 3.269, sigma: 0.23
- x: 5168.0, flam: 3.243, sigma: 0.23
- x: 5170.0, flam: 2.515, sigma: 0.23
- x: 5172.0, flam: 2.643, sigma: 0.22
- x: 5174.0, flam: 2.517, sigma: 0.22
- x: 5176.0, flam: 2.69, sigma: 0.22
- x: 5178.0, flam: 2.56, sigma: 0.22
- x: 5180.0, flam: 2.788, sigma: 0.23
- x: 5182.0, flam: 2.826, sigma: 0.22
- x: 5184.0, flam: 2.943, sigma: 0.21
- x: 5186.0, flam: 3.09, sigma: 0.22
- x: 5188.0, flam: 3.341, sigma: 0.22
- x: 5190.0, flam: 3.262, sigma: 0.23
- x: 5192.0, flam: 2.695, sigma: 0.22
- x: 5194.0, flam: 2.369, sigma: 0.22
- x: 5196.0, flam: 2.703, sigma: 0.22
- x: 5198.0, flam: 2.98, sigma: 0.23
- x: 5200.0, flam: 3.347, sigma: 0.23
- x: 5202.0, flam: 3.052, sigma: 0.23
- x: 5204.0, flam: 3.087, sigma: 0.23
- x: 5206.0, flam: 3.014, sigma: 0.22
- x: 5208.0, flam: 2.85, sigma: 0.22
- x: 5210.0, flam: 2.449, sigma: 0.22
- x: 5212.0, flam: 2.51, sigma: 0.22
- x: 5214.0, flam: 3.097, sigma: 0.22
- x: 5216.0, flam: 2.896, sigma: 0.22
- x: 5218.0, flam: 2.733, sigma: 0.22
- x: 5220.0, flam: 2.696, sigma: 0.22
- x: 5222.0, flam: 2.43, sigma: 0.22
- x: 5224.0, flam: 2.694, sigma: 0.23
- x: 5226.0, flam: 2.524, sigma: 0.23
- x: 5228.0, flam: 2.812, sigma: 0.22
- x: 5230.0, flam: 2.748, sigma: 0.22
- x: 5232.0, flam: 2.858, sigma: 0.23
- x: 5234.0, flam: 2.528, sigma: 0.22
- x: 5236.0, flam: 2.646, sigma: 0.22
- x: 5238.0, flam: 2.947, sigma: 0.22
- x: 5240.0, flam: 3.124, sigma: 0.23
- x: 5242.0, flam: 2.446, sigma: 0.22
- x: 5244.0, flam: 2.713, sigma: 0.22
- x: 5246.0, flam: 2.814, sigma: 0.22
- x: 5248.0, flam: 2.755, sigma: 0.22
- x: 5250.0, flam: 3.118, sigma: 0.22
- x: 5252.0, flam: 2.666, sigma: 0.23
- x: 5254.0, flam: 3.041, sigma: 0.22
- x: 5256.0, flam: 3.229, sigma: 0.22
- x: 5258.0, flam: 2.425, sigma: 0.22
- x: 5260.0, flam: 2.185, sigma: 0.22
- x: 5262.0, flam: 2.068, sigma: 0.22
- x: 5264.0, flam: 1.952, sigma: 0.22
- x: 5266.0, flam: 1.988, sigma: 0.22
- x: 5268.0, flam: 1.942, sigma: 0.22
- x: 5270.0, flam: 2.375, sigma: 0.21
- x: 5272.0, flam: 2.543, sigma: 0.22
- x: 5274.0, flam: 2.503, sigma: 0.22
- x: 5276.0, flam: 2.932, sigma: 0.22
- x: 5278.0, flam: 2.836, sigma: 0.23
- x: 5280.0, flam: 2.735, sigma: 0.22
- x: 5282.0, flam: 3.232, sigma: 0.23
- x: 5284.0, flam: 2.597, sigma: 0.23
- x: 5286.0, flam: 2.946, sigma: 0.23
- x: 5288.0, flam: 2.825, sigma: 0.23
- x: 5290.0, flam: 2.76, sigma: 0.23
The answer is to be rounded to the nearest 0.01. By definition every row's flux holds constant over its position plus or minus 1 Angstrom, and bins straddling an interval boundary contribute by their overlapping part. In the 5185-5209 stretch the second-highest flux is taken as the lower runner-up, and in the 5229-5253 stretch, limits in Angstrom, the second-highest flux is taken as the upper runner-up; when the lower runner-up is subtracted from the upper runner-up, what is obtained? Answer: -0.22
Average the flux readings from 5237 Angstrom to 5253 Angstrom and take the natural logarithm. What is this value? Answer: 1.04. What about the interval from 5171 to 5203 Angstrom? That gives 1.05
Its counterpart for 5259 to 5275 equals 0.79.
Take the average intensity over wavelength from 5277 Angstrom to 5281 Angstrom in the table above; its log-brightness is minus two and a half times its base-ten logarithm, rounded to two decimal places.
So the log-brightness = -1.11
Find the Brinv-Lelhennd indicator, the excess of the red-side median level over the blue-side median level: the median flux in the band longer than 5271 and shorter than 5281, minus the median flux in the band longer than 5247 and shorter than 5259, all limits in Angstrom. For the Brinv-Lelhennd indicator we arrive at -0.16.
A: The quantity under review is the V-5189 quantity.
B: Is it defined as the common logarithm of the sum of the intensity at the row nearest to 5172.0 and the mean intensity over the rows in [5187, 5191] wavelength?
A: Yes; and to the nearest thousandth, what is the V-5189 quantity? 0.774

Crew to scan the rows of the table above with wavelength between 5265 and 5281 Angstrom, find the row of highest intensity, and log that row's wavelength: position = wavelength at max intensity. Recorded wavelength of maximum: 5276.0 Angstrom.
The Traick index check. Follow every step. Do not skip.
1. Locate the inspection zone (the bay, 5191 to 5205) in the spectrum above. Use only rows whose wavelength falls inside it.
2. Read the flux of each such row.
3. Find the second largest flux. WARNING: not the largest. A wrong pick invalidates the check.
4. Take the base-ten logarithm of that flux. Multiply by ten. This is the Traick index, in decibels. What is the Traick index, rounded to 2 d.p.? 4.90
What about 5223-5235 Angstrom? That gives 4.49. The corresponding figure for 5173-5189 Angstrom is 4.90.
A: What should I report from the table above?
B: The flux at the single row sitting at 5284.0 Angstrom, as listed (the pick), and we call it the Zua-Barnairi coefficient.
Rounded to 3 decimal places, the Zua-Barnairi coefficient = 2.597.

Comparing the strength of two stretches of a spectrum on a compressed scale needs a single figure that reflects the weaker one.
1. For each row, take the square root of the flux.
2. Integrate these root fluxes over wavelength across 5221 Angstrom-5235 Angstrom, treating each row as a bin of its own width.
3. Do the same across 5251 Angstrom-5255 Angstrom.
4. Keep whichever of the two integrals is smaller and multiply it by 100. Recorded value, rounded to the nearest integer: 675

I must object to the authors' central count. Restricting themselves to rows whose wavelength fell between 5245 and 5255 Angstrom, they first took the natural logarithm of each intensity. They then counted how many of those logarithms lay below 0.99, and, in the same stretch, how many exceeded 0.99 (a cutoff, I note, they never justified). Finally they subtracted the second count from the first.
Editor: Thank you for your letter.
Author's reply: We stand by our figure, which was -3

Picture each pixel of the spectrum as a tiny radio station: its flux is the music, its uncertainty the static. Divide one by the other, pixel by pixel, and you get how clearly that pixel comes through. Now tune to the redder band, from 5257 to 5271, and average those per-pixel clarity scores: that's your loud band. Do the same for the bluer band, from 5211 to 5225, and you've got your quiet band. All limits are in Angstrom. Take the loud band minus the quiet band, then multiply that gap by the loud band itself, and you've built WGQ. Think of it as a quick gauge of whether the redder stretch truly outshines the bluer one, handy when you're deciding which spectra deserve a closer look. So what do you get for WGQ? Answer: -25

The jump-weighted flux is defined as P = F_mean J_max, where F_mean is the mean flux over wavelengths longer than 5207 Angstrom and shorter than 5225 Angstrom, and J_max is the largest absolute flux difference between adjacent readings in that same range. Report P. 1.6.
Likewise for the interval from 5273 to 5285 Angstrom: 1.8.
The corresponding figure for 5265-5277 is 1.0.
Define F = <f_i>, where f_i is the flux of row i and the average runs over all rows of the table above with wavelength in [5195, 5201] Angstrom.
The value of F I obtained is 3.0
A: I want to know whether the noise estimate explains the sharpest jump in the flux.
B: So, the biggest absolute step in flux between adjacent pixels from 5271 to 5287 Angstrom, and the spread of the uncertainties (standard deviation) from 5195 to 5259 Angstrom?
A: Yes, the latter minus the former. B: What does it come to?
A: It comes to -0.63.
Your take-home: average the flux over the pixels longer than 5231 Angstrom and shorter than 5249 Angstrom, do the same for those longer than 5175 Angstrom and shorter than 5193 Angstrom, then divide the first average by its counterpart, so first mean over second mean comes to 0.95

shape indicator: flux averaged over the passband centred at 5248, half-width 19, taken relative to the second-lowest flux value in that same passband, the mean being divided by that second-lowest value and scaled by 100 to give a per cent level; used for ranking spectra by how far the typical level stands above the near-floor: 133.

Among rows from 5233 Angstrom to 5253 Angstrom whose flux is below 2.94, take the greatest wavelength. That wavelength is 5252.0 Angstrom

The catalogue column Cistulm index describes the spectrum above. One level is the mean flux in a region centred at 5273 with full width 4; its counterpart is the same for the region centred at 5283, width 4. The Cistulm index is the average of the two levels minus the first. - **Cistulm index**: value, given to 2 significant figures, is 0.20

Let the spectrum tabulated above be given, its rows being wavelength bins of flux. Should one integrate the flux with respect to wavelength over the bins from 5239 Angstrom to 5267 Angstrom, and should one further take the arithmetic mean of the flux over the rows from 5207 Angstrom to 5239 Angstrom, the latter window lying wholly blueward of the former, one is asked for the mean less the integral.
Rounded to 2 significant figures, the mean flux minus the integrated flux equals -70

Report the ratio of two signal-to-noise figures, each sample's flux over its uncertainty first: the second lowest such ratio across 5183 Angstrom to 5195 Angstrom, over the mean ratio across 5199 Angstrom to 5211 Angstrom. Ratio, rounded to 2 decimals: 0.93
